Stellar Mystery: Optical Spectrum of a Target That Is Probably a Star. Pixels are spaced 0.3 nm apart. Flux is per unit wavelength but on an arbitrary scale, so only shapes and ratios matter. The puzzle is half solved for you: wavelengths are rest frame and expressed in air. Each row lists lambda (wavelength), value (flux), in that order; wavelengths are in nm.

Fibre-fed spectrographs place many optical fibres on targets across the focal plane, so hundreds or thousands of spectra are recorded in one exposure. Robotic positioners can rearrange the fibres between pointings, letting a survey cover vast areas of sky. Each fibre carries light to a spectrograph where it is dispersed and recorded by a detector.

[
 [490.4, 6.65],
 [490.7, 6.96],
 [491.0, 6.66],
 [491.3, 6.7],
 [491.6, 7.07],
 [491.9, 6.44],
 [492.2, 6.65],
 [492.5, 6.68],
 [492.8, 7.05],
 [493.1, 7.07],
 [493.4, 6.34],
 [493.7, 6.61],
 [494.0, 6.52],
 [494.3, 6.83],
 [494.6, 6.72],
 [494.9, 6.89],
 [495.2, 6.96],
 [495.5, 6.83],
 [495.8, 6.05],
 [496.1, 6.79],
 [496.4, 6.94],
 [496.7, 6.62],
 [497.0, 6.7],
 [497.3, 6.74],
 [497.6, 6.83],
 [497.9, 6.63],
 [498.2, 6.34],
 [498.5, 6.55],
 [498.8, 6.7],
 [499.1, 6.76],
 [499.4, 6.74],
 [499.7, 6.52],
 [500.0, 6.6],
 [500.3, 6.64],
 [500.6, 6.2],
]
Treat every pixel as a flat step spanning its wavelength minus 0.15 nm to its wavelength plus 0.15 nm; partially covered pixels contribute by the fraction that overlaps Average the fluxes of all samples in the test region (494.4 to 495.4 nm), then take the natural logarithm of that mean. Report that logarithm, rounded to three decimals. 1.925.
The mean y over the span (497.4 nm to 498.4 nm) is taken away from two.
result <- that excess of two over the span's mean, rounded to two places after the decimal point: -4.60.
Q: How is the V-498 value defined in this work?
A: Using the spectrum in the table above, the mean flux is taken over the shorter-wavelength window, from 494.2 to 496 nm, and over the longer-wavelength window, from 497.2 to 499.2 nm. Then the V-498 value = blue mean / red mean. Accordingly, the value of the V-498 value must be 1.010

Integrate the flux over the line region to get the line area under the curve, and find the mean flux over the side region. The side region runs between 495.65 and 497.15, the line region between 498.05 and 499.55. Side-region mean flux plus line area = 16.5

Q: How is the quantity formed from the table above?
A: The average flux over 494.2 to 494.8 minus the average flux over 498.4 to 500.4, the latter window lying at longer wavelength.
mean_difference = 0.13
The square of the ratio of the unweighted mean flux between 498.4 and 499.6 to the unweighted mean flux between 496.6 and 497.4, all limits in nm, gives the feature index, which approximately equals 1.00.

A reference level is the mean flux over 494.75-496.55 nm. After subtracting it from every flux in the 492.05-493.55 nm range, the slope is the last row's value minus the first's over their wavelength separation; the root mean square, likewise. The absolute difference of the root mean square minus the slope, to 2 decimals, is 0.53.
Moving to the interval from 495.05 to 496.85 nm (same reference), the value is 0.54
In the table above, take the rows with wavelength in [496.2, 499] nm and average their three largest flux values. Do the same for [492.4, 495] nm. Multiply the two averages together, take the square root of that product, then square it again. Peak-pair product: 47.9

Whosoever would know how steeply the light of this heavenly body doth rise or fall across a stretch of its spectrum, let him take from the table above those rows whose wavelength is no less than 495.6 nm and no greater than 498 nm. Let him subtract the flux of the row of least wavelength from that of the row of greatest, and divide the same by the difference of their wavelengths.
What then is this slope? 0.3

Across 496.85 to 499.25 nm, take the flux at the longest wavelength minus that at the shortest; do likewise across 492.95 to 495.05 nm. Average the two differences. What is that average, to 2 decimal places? -0.06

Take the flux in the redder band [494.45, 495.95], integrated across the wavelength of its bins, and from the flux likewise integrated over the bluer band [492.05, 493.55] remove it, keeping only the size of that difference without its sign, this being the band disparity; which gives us 0.10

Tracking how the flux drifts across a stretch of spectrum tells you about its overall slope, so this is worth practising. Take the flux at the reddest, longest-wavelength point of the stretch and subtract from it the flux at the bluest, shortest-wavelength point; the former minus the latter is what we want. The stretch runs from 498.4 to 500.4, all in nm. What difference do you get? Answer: 0.09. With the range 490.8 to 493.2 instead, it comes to 0.41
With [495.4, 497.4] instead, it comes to -0.09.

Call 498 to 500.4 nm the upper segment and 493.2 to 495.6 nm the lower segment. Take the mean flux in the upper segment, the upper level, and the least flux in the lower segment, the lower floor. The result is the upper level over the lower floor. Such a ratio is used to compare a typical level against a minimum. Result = 1.04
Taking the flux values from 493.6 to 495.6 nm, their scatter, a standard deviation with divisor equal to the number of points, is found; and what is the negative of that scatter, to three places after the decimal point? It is -0.145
